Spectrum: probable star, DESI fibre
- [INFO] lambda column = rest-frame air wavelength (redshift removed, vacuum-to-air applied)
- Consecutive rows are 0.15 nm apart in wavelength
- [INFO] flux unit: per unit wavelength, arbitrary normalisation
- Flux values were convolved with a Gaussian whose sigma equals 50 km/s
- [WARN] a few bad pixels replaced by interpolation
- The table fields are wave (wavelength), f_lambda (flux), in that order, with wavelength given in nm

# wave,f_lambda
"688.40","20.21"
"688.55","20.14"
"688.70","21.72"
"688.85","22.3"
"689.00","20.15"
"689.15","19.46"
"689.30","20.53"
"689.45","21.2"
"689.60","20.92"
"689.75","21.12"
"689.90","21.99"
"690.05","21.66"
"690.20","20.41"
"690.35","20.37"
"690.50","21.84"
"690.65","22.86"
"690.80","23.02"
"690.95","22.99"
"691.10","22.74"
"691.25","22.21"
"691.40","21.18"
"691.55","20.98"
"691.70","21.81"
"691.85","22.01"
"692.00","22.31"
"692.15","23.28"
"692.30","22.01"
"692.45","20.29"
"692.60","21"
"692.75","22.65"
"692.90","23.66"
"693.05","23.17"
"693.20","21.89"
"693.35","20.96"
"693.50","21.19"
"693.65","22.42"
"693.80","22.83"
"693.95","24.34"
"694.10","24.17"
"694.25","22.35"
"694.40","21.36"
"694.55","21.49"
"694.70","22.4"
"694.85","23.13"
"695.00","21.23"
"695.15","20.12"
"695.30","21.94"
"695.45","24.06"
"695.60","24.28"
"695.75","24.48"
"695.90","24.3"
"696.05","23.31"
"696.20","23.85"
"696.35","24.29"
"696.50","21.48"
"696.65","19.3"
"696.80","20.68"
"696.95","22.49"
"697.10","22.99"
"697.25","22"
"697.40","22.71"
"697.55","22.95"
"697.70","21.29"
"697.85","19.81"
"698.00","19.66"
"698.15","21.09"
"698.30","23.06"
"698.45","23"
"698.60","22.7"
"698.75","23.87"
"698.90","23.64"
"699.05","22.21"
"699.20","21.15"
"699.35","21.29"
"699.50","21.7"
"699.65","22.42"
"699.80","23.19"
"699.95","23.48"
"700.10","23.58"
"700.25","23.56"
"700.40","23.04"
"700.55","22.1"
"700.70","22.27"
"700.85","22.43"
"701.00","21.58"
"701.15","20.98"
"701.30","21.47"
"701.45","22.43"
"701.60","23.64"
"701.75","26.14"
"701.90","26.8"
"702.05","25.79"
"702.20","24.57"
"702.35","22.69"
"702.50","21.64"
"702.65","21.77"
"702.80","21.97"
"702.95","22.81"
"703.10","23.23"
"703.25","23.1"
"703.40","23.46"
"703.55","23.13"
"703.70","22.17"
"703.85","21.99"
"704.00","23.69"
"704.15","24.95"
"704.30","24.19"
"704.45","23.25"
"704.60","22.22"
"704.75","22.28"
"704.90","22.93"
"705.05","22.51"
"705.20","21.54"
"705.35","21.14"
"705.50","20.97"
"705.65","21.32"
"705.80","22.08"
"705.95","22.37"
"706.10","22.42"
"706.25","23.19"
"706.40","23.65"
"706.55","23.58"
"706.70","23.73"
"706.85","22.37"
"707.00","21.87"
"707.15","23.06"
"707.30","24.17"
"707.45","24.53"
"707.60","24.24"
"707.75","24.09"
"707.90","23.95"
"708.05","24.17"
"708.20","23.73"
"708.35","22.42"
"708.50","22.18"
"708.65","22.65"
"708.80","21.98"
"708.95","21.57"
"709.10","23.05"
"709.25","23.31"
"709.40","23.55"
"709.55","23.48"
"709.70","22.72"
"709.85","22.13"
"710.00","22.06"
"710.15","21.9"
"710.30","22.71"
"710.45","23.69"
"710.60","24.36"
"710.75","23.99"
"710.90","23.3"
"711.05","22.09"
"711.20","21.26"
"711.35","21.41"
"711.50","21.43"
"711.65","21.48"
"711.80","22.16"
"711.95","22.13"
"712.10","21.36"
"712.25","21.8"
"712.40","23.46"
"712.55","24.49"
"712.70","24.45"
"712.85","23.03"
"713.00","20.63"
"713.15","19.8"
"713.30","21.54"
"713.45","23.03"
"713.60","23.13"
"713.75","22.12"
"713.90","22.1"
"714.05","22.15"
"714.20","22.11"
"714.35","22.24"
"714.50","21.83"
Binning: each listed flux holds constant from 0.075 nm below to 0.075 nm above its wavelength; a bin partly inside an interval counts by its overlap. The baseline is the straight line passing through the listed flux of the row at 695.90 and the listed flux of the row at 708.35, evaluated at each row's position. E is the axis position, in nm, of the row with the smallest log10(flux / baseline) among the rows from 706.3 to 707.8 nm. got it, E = 707.00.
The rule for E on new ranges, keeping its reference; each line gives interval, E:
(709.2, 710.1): 710.00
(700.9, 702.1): 701.15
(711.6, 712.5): 712.10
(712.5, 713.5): 713.15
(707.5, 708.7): 708.50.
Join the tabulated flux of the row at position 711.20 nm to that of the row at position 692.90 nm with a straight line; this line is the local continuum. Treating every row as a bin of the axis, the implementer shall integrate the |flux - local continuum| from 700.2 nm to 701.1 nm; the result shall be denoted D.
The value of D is 0.52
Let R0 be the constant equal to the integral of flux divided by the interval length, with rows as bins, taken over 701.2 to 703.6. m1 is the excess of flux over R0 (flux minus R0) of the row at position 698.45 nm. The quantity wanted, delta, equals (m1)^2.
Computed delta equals 0.15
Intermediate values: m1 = -0.4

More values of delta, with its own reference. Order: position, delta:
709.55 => 0.01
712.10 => 4.13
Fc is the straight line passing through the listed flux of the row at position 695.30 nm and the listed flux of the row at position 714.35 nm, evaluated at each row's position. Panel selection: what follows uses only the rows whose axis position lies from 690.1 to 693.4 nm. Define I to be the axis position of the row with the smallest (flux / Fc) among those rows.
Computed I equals 692.45 nm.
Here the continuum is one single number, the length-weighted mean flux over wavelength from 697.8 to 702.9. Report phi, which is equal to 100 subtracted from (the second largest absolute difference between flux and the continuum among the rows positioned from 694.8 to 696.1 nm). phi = -98.2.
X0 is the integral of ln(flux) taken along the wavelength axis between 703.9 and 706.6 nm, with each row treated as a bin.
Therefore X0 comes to 8.4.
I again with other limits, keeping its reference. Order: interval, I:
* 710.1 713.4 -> 713.15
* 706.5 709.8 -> 708.95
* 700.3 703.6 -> 701.15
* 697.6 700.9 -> 698.00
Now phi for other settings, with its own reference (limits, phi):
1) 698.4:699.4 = -98.6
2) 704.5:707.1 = -98.5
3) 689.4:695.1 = -97.7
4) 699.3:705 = -96.5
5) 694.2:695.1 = -98.7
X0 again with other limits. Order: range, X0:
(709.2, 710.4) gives 3.7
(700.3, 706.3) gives 18.8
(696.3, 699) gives 8.3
